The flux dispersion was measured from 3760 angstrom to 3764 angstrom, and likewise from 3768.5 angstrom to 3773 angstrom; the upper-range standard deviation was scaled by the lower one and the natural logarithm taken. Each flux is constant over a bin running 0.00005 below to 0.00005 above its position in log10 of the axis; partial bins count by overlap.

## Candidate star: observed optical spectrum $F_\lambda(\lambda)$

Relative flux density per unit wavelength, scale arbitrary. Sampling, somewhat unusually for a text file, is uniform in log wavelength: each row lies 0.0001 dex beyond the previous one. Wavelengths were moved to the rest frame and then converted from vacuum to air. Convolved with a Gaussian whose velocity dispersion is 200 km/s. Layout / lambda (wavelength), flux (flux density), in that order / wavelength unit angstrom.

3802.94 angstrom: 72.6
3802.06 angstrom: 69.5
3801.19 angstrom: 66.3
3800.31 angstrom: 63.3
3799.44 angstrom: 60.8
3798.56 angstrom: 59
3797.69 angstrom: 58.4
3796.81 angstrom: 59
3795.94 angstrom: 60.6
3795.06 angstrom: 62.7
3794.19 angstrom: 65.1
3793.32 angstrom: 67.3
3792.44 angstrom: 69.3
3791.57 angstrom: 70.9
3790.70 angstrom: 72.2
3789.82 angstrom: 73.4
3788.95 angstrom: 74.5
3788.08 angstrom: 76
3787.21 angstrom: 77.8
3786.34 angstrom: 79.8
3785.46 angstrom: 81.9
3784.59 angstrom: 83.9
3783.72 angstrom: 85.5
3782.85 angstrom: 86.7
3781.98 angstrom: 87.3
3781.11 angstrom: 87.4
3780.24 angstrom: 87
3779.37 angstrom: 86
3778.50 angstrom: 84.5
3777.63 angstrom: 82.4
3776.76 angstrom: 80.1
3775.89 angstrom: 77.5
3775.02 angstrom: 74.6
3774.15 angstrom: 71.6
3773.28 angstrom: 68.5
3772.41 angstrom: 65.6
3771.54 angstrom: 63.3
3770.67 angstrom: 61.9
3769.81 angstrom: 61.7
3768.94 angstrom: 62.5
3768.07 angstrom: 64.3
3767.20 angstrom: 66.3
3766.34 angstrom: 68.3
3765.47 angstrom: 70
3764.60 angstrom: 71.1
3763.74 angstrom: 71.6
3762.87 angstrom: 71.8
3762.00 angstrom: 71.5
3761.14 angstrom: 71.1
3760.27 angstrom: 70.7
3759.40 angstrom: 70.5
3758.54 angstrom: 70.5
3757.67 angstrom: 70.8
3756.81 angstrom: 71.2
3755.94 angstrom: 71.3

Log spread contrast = 1.3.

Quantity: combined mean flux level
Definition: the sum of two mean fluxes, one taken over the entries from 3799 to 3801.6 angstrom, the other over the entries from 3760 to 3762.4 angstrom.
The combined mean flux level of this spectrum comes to 135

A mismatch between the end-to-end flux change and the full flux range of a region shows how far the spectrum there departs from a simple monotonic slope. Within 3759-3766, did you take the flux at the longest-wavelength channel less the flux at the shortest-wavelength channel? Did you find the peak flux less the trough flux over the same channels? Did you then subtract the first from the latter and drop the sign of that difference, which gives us 2.3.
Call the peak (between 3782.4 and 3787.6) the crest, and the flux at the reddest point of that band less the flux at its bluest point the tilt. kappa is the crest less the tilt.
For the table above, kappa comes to 96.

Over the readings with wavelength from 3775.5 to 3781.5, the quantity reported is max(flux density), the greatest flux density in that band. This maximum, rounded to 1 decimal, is 87.4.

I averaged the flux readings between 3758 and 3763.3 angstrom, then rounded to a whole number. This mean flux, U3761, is 71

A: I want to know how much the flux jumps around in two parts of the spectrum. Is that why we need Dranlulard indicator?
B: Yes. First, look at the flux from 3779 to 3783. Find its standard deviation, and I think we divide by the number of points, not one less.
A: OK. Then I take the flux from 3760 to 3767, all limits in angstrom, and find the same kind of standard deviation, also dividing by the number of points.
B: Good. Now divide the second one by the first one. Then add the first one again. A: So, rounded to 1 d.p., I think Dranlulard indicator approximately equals 2.6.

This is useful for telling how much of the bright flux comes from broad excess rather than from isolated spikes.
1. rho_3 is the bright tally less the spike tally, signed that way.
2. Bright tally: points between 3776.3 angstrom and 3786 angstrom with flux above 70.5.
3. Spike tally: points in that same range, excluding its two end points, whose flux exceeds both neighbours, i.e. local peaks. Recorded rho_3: 10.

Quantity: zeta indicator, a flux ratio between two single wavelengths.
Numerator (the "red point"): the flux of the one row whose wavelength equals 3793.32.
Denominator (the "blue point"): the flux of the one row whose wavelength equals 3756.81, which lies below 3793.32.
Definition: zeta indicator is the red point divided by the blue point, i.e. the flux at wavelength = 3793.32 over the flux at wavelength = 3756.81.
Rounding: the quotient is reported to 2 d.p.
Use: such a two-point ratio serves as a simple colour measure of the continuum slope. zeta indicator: 0.95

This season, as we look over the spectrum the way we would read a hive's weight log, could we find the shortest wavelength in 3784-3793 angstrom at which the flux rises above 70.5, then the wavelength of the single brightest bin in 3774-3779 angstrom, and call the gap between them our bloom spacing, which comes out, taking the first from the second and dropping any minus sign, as 6.1 angstrom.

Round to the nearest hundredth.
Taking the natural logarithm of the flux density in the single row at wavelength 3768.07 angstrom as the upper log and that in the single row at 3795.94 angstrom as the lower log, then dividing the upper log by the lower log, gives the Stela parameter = 1.01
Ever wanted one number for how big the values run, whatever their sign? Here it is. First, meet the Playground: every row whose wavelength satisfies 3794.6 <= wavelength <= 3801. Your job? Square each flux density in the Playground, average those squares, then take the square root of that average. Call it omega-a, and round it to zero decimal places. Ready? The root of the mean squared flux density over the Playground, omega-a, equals 61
